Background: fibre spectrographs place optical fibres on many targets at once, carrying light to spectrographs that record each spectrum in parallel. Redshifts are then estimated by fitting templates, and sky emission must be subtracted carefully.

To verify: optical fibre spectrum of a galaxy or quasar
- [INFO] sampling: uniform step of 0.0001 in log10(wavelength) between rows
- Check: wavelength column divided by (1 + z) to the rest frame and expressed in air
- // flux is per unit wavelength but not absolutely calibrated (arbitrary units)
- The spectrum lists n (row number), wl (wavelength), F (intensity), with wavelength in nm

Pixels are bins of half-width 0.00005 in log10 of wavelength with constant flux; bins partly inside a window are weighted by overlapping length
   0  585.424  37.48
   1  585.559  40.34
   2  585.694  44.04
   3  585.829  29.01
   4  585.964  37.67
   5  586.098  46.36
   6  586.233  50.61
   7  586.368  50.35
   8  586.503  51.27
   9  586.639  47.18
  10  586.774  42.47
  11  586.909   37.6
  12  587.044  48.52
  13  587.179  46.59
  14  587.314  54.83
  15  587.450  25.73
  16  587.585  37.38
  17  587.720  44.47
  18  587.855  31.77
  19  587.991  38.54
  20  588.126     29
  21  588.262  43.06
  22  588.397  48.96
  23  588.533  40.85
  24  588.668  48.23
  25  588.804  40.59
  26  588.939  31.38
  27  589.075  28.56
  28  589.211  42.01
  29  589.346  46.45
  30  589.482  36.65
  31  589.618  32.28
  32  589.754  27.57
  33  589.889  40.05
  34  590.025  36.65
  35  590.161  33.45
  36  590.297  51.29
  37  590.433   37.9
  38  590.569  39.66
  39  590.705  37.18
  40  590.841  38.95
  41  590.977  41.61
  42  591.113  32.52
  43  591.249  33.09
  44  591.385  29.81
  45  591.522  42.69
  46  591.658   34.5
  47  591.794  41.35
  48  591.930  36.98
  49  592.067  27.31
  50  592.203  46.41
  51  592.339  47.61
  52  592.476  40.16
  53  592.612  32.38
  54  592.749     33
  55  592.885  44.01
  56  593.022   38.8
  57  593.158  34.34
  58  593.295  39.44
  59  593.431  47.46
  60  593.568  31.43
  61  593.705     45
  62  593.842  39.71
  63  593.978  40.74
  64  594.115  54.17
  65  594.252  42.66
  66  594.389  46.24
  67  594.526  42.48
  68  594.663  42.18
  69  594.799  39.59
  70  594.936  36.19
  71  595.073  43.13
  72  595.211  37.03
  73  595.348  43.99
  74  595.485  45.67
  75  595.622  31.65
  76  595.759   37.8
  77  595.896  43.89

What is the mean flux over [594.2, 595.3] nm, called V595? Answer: 41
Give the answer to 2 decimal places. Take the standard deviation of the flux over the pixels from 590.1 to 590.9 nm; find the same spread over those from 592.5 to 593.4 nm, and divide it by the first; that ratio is 0.75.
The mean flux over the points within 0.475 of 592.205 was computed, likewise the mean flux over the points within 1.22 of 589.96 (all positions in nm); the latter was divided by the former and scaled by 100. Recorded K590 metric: 96.4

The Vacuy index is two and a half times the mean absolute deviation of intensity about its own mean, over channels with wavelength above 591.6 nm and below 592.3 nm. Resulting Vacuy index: 13.1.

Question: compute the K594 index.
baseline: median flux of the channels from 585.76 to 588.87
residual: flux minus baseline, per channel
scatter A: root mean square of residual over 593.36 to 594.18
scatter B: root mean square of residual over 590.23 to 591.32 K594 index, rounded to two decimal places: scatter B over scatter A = 0.96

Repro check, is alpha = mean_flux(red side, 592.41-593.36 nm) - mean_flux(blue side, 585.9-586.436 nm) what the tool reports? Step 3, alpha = -9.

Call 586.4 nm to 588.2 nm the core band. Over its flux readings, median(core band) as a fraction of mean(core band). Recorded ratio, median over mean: 1.03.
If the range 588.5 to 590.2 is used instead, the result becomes 0.98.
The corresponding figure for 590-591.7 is 0.99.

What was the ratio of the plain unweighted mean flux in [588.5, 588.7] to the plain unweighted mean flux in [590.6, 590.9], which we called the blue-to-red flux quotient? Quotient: 1.17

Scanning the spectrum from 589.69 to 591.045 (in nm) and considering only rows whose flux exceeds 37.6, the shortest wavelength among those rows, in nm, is 589.889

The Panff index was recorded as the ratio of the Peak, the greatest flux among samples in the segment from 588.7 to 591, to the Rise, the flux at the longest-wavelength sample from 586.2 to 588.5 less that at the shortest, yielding -31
